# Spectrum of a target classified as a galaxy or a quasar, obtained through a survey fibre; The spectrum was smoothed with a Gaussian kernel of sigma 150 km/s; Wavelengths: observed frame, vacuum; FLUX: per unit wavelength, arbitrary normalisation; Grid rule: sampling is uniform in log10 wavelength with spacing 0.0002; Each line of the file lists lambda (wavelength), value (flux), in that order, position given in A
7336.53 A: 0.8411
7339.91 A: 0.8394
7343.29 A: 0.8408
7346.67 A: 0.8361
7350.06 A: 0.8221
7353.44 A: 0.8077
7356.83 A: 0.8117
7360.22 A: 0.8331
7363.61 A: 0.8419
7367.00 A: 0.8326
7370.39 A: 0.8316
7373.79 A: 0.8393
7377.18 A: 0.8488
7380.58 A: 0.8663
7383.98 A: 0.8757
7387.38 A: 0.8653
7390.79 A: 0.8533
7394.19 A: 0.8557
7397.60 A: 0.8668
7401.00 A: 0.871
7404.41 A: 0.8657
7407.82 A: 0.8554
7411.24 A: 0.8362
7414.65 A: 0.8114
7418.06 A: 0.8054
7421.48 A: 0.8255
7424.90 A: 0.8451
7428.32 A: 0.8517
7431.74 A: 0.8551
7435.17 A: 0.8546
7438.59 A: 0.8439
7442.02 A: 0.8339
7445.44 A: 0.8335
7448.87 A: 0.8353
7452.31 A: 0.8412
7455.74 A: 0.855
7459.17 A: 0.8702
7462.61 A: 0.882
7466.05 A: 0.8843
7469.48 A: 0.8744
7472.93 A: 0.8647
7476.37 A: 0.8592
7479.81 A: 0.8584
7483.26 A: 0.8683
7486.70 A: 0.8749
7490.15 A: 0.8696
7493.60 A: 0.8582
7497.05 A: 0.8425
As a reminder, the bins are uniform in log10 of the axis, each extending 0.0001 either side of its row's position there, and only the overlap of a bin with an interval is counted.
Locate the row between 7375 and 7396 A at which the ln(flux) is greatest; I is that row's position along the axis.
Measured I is 7383.98 A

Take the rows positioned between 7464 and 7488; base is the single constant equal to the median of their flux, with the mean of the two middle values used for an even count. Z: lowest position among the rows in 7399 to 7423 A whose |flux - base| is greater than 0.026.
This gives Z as 7411.24 A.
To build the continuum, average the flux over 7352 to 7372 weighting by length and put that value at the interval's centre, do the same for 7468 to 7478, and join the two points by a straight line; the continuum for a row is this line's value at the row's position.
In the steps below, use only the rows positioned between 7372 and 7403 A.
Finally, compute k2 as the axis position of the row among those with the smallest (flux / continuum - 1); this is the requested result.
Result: 7373.79 A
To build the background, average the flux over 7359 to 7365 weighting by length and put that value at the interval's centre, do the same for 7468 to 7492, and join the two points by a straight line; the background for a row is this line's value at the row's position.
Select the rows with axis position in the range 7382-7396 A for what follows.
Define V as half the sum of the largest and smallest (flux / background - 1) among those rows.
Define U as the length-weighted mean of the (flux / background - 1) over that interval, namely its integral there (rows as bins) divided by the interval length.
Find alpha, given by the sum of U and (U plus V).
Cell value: 0.068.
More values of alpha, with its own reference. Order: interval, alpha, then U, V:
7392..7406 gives 0.061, 0.021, 0.020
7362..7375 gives -0.010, -0.004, -0.003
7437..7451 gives -0.071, -0.025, -0.022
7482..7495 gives -0.006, -0.001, -0.003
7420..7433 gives -0.038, -0.011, -0.016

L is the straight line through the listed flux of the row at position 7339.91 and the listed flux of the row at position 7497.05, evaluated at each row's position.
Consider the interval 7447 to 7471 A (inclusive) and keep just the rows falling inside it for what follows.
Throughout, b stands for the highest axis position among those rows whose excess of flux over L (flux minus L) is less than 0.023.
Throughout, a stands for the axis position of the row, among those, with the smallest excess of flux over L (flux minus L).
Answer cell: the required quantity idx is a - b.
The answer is -6.9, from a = 7448.87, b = 7455.74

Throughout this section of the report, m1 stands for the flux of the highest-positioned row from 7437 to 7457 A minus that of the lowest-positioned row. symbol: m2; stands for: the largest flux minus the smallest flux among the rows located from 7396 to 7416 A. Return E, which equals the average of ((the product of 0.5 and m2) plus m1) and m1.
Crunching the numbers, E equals 0.026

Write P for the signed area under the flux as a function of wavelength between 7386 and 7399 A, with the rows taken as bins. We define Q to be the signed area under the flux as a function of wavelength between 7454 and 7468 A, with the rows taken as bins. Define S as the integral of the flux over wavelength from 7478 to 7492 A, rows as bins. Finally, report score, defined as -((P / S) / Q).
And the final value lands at -0.075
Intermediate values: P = 11.2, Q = 12.2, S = 12.2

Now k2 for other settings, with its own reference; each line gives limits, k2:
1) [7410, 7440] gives 7418.06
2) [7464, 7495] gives 7493.60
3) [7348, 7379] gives 7353.44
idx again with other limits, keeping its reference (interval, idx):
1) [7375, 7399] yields -17.0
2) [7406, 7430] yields -10.3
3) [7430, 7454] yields -6.9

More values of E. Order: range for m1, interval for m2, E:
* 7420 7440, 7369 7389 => 0.029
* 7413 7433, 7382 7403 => 0.049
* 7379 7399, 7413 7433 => 0.013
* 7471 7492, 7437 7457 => 0.010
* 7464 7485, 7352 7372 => -0.007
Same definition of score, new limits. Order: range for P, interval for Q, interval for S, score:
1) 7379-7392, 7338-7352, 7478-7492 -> -0.079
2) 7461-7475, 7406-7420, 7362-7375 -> -0.097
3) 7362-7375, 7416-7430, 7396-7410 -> -0.077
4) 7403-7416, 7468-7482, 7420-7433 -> -0.083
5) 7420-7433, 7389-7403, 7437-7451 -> -0.078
